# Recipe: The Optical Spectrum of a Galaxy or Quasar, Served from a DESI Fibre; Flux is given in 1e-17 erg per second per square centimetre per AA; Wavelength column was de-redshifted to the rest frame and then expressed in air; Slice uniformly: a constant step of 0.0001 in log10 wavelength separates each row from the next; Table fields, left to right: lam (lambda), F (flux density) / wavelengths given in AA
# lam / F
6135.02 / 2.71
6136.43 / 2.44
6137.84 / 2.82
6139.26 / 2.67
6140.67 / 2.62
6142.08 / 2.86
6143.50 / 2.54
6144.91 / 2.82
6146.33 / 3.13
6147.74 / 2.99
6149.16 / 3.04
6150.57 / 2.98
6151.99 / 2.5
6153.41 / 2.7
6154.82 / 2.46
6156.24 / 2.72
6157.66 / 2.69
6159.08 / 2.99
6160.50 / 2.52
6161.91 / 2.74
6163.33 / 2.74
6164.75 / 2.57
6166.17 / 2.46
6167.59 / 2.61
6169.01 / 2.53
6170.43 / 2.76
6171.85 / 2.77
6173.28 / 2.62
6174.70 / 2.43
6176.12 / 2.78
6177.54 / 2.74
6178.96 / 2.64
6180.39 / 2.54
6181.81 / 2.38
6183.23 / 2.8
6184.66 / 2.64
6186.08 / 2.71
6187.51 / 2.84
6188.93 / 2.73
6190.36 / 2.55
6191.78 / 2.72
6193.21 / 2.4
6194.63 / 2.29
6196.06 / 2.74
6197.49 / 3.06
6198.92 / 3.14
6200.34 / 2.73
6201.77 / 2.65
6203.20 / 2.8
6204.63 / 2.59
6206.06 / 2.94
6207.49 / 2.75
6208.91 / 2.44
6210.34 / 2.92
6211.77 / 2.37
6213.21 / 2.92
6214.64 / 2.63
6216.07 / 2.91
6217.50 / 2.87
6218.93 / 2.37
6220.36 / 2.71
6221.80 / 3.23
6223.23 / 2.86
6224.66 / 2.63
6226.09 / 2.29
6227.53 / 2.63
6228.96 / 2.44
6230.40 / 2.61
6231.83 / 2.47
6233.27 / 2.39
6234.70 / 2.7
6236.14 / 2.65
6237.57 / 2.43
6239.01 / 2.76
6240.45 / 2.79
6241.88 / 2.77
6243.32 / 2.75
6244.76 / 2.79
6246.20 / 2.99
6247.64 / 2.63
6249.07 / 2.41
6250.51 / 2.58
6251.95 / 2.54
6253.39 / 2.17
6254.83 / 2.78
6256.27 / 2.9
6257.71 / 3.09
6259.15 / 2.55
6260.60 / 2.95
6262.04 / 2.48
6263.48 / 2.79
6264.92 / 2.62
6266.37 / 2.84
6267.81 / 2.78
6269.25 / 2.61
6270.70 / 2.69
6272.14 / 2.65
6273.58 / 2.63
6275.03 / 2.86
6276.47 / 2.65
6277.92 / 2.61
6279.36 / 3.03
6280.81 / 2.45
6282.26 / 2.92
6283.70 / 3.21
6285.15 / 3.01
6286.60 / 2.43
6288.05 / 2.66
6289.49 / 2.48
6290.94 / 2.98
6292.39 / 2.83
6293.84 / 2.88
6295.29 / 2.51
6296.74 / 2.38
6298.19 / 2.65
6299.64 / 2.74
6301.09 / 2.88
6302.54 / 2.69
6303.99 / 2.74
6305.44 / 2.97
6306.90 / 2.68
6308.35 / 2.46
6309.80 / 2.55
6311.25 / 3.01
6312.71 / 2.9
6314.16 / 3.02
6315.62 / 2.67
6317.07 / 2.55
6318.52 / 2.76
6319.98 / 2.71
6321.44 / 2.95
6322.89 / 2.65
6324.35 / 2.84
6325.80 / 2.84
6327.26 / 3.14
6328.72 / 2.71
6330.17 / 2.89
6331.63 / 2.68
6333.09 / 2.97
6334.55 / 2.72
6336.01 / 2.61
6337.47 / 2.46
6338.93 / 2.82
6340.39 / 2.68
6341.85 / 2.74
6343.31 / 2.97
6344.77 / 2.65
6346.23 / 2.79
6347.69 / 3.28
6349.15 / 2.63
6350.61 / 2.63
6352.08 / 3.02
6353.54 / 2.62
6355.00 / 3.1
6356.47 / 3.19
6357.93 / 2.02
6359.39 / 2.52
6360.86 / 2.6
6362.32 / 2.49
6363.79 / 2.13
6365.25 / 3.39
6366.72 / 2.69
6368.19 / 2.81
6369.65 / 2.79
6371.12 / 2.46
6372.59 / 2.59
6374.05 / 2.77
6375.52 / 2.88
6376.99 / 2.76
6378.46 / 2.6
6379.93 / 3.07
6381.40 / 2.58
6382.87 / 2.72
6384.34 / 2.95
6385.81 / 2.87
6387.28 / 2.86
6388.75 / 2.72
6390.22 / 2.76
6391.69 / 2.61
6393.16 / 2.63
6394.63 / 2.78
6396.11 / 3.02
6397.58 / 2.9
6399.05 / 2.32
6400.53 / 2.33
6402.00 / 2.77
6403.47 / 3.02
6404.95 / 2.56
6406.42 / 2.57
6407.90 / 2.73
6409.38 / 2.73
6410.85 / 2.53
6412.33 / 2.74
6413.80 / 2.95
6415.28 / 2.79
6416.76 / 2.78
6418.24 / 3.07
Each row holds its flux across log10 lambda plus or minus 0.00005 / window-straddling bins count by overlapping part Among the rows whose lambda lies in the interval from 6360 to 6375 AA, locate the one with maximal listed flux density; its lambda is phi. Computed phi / 6365.25 AA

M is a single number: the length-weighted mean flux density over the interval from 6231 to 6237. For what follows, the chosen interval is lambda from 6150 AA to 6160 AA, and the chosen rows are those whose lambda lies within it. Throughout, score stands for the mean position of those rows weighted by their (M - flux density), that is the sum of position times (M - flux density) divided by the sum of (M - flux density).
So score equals 6155.3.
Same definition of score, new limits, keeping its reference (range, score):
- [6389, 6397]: 6394.1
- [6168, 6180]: 6174.4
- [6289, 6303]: 6296.0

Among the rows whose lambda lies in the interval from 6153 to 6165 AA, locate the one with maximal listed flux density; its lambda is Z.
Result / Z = 6159.08 AA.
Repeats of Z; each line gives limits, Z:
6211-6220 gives 6213.21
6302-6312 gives 6311.25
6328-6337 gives 6333.09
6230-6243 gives 6240.45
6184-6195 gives 6187.51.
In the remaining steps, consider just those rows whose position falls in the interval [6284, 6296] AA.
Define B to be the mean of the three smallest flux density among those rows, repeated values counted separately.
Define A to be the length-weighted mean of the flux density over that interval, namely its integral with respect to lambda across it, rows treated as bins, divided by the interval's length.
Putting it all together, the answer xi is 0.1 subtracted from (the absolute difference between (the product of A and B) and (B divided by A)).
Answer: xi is 5.77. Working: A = 2.74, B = 2.47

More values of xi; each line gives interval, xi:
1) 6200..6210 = 5.89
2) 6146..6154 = 6.81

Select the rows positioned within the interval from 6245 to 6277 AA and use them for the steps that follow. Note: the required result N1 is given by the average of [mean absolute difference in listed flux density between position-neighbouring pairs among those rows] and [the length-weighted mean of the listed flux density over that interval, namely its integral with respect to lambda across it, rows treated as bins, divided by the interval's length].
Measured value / 1.47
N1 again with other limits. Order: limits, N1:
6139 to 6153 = 1.52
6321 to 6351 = 1.52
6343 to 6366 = 1.59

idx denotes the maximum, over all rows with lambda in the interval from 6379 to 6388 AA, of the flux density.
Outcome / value 3.07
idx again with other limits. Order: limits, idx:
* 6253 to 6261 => 3.09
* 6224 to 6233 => 2.63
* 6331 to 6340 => 2.97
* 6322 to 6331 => 3.14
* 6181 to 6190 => 2.84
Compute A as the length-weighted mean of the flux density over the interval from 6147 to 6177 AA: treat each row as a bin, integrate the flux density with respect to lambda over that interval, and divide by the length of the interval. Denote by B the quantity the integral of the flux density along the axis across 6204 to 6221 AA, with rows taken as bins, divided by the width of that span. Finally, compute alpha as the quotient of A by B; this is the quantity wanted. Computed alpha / 1.00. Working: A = 2.70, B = 2.70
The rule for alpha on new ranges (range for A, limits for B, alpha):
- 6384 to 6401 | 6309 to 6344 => 0.98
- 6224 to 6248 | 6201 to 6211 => 0.96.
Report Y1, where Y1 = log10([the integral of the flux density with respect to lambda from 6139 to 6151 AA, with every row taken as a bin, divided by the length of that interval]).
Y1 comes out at 0.456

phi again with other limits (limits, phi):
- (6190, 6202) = 6198.92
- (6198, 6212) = 6198.92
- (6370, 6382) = 6379.93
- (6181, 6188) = 6187.51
